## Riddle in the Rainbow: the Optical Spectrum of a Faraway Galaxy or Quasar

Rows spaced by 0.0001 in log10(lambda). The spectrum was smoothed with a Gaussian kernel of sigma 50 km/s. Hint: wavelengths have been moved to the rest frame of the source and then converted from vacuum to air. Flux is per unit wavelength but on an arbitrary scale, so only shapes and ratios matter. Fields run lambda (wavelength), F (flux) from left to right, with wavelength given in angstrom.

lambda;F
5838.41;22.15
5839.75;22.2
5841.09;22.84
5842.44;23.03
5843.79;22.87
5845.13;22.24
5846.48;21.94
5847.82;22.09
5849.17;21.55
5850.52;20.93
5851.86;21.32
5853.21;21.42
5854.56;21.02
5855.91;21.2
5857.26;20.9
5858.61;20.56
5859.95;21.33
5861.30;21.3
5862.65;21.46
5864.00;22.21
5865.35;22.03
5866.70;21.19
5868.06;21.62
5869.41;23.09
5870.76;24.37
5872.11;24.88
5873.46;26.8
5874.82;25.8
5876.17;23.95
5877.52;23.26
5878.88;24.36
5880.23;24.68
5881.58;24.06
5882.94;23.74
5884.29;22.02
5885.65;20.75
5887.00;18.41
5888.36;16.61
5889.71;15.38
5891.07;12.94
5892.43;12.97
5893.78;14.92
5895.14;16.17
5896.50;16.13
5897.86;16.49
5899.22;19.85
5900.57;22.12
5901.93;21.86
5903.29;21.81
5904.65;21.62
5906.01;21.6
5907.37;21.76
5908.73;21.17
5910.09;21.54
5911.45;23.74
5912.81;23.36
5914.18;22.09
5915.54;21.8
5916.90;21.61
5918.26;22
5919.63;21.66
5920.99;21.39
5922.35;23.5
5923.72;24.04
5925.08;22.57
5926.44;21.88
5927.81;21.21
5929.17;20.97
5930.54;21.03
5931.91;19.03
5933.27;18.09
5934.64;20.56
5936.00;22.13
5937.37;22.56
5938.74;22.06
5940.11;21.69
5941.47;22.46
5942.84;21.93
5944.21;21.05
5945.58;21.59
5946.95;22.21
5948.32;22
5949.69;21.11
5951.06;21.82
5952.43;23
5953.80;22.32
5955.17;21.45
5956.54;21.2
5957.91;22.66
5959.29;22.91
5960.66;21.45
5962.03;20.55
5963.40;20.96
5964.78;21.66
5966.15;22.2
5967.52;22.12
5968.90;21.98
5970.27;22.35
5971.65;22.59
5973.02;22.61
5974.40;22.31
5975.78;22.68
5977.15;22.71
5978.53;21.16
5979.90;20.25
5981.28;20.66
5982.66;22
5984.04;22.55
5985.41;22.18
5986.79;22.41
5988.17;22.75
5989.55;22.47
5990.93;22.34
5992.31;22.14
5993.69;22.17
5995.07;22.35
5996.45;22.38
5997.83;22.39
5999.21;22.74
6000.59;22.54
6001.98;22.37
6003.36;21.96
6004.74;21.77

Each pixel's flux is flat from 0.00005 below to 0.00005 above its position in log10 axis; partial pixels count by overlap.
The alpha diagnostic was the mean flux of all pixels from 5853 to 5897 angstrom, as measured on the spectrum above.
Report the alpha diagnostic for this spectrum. 21.0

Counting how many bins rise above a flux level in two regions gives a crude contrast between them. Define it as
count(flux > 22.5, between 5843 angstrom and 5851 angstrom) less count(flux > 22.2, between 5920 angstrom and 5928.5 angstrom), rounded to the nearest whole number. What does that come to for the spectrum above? -2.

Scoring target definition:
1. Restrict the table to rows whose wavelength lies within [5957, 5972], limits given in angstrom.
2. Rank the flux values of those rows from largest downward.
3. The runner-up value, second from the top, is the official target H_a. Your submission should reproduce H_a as 22.66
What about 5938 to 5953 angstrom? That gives 22.46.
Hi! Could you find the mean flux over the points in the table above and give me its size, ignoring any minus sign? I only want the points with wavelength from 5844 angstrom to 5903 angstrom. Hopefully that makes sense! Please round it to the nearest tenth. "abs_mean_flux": 21.0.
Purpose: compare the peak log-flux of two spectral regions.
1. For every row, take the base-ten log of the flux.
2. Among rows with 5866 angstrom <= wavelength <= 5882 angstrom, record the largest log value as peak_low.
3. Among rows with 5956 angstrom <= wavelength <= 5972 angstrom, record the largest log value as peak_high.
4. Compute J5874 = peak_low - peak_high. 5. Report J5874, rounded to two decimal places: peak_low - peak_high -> 0.07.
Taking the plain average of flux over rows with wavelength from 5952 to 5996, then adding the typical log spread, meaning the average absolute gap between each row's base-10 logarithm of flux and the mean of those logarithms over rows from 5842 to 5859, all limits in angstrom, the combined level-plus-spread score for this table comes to 22.0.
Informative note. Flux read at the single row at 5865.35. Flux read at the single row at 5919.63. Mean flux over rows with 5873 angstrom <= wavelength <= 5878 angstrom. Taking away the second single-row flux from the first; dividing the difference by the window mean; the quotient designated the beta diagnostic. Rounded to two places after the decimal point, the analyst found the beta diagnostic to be 0.01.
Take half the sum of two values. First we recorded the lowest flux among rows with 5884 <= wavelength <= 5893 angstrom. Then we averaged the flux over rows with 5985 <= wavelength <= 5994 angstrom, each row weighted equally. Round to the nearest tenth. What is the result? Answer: 17.6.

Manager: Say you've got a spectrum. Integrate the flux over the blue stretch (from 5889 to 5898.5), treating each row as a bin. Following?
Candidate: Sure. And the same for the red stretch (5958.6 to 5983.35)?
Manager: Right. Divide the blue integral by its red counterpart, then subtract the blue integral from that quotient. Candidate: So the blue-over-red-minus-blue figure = -142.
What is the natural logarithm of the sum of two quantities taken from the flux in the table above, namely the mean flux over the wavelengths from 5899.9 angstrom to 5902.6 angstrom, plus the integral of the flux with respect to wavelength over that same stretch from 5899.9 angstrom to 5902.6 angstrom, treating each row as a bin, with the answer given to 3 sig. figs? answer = 4.40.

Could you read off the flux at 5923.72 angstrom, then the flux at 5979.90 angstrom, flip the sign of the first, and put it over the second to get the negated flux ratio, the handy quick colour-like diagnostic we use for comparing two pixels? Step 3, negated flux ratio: -1.19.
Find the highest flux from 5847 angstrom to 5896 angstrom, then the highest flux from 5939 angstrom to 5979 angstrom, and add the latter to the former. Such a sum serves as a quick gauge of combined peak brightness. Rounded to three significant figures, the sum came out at 49.8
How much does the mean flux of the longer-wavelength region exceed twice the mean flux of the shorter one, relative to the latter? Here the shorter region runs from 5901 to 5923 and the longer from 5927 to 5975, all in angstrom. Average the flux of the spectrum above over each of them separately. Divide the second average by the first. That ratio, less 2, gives -1.02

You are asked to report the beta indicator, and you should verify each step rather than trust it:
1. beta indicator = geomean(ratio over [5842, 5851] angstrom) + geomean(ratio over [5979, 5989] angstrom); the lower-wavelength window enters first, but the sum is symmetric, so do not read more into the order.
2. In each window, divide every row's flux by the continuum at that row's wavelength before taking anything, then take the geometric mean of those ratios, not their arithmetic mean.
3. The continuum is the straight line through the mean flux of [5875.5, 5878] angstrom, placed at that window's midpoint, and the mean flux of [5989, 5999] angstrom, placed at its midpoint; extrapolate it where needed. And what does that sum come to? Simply 1.89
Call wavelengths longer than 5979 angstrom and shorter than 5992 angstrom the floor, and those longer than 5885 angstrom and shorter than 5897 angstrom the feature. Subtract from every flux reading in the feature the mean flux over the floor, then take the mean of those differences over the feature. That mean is -5.9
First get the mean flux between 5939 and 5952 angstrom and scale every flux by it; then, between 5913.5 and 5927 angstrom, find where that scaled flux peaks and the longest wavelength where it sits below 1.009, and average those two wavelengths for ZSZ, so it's 5925.1 angstrom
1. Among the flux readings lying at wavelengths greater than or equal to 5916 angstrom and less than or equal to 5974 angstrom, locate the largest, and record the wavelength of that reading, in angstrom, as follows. 5923.72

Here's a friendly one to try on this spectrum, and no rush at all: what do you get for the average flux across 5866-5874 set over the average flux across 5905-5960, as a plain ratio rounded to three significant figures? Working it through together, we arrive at 1.08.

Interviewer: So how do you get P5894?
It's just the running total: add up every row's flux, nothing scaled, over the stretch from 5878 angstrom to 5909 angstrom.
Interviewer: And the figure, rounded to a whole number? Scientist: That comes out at 451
